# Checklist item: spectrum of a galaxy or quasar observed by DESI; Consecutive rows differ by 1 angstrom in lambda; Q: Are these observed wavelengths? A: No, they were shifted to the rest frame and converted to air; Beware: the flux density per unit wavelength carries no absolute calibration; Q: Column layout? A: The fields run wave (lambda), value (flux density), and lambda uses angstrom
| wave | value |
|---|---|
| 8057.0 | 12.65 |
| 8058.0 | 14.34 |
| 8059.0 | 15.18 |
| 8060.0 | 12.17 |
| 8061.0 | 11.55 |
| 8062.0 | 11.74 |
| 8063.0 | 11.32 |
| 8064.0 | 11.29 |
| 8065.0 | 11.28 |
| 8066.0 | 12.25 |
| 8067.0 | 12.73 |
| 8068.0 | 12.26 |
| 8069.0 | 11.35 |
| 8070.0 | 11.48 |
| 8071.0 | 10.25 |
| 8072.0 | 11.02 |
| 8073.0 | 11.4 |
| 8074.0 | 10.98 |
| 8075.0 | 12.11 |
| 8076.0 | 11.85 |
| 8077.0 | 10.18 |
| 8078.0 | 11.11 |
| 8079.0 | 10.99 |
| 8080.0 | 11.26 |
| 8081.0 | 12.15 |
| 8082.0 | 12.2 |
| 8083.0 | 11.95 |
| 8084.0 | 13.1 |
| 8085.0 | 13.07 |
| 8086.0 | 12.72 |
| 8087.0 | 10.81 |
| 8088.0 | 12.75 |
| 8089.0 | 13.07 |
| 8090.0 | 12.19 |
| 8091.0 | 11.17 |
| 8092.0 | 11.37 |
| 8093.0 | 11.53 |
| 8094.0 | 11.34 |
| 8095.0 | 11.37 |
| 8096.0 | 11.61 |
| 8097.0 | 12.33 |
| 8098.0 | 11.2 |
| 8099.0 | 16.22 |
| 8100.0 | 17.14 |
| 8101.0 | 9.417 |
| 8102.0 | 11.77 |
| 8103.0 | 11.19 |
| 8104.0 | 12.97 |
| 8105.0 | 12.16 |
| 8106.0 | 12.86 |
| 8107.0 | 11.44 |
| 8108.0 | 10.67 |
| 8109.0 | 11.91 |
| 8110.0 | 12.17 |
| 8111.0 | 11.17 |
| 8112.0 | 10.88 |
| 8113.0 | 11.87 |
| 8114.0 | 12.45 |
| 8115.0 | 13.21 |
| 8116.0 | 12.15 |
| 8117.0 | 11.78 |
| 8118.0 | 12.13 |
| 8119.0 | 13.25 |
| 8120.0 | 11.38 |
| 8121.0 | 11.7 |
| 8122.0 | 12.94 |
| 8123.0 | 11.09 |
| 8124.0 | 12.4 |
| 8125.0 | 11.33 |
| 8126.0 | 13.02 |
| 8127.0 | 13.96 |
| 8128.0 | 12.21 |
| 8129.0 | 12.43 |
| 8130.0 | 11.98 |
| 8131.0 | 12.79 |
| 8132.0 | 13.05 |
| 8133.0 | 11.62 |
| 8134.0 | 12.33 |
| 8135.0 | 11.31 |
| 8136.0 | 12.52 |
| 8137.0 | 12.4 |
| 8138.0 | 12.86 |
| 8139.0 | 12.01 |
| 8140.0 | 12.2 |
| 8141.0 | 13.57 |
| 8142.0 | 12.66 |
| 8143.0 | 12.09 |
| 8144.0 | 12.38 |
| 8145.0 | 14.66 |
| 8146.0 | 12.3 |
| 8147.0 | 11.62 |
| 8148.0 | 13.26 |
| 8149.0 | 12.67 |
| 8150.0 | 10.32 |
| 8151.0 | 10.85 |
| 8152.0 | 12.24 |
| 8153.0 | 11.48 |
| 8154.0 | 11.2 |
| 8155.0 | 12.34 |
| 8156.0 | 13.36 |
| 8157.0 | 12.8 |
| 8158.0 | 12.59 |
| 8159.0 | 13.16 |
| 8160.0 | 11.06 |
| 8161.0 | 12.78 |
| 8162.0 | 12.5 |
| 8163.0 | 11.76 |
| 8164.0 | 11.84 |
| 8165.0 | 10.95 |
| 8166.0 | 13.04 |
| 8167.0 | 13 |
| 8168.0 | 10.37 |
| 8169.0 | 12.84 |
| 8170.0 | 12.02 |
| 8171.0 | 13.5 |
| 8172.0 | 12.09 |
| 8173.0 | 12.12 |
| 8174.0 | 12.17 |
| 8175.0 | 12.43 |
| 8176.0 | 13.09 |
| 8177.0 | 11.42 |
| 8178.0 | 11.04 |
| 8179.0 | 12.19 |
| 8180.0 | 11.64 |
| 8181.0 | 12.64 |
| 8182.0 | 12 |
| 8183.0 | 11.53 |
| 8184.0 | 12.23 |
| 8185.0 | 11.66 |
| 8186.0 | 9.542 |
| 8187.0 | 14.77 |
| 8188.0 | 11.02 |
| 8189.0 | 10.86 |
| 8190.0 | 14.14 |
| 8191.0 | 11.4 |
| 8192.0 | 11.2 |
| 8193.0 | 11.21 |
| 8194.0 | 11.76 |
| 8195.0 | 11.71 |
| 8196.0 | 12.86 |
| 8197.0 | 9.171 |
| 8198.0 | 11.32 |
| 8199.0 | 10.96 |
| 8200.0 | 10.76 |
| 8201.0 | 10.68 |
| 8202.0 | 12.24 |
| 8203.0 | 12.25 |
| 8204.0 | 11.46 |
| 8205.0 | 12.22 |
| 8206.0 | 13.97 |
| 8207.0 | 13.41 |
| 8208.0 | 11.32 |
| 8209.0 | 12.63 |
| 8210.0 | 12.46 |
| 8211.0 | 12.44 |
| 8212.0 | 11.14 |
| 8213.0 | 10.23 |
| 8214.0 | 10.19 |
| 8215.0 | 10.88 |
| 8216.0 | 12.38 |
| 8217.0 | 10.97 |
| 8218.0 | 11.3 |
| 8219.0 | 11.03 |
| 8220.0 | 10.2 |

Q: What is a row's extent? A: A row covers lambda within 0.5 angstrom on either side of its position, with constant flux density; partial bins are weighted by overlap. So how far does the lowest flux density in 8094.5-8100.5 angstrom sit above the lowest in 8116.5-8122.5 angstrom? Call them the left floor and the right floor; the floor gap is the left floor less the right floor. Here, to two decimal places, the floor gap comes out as -0.18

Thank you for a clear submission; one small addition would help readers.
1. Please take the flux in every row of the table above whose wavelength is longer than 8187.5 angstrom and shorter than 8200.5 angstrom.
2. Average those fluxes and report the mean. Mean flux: 11.4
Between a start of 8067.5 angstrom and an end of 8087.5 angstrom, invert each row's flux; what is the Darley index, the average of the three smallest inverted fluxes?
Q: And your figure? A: 0.077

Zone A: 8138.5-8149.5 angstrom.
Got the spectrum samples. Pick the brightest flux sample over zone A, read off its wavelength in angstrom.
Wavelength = 8145.0 angstrom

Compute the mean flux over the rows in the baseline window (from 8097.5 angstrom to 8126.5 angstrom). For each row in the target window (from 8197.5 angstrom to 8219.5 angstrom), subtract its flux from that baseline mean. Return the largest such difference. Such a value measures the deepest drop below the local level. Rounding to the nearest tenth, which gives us 2.0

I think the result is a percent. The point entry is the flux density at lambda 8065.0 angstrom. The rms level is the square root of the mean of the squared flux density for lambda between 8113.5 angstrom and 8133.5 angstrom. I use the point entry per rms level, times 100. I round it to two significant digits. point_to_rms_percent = 91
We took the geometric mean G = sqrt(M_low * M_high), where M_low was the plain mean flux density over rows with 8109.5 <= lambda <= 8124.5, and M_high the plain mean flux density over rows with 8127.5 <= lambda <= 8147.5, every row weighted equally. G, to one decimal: 12.2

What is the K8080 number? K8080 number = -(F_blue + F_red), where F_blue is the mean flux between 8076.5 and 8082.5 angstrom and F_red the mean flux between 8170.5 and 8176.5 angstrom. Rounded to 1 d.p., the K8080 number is -23.9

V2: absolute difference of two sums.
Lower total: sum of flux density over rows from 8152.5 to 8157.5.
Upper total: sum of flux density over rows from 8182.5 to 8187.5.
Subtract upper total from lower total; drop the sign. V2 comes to 1.4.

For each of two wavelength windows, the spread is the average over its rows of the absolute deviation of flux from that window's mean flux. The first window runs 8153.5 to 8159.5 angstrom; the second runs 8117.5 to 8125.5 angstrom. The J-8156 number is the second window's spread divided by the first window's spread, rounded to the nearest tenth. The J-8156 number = 1.2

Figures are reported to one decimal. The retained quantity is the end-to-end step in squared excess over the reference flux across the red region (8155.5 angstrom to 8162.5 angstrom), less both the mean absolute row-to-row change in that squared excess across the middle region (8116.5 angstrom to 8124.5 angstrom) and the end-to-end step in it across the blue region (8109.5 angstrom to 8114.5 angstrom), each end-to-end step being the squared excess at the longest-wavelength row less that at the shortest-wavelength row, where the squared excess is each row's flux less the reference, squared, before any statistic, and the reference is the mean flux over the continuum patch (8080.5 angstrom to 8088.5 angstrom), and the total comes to -1.6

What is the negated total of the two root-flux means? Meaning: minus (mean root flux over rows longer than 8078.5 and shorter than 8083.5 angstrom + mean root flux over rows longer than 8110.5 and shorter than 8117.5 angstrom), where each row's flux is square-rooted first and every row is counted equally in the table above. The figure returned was -6.87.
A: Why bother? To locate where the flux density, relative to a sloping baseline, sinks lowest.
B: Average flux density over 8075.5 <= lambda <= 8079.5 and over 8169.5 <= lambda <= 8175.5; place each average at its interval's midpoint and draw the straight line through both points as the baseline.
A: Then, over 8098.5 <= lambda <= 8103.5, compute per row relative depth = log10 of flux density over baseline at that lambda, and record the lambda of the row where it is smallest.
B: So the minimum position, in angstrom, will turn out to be 8101.0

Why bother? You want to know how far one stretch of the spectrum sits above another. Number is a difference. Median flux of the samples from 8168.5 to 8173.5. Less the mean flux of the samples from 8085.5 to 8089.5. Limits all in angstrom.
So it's -0.2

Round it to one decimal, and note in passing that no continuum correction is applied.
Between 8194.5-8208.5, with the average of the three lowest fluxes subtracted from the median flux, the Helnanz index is 1.4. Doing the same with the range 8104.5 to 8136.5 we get 1.3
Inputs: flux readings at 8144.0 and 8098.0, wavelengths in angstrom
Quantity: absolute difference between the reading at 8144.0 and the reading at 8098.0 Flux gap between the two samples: 1.2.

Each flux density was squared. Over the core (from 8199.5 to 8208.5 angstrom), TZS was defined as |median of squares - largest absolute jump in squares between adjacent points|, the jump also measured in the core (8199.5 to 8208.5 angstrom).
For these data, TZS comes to 98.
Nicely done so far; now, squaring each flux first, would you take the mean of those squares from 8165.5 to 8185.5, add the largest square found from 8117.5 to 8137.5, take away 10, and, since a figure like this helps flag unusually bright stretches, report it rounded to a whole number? 333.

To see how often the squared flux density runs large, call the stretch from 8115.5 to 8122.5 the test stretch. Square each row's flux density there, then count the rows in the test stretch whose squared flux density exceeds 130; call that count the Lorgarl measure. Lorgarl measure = 6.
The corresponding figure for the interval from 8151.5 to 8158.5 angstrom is 6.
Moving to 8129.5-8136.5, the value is 6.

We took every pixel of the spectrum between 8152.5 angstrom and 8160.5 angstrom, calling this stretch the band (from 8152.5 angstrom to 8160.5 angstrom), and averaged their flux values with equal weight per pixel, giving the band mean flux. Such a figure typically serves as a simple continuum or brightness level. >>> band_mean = 12.2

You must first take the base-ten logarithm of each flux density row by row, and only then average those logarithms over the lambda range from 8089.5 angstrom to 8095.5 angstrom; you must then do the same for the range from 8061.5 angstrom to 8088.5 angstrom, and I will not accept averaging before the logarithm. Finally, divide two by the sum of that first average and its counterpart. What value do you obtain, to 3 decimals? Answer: 0.940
